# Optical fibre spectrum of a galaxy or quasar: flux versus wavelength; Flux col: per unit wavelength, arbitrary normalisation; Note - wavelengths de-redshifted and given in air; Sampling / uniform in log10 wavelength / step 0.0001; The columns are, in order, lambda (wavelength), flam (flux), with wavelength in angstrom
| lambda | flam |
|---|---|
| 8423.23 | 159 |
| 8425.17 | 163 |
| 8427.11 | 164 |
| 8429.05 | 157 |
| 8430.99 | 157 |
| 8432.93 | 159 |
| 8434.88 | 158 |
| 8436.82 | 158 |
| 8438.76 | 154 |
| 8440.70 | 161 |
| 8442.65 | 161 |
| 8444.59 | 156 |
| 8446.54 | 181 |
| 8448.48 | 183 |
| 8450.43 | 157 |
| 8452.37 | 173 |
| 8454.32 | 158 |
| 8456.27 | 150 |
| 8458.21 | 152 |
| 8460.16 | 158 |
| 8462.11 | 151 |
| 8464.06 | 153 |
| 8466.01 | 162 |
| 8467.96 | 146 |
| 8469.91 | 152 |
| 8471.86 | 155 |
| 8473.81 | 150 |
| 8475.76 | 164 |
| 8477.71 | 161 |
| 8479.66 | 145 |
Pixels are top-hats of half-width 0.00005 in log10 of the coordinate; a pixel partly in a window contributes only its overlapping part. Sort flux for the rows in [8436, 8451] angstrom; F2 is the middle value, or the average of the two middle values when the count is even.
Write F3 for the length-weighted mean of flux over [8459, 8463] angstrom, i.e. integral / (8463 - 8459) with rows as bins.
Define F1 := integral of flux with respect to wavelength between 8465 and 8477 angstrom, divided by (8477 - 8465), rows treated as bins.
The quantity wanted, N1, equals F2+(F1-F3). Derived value 160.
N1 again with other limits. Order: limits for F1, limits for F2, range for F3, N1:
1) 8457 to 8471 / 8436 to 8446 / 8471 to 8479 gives 154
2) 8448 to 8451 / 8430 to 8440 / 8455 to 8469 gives 174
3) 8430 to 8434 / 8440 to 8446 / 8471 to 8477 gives 162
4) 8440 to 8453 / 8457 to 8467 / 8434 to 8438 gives 162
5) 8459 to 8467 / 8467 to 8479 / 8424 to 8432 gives 149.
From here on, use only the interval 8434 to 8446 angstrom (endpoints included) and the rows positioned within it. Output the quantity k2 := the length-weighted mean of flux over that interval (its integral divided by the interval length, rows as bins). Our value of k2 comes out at 159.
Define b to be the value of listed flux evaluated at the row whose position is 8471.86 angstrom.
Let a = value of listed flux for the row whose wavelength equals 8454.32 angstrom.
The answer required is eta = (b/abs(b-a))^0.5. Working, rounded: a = 158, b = 155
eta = 7.2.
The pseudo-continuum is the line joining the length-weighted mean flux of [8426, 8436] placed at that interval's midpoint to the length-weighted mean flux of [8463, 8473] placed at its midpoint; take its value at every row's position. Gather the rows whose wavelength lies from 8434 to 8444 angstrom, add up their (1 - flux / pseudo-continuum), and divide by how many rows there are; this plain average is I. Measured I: -0.004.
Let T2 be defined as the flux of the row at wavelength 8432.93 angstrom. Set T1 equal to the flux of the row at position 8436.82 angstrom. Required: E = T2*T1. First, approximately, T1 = 158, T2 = 159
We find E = 25122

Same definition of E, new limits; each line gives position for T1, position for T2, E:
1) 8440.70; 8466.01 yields 26082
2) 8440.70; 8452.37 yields 27853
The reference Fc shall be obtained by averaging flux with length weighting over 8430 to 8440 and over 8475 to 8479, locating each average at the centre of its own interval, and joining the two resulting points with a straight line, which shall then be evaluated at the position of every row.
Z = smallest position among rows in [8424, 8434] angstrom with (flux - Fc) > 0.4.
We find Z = 8425.17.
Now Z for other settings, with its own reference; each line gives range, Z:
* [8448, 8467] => 8448.48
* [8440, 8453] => 8440.70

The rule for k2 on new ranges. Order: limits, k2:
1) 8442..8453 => 169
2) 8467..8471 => 149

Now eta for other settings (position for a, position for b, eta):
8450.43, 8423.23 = 8.9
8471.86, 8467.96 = 4.0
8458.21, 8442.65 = 4.2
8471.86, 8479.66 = 3.8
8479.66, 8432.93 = 3.4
